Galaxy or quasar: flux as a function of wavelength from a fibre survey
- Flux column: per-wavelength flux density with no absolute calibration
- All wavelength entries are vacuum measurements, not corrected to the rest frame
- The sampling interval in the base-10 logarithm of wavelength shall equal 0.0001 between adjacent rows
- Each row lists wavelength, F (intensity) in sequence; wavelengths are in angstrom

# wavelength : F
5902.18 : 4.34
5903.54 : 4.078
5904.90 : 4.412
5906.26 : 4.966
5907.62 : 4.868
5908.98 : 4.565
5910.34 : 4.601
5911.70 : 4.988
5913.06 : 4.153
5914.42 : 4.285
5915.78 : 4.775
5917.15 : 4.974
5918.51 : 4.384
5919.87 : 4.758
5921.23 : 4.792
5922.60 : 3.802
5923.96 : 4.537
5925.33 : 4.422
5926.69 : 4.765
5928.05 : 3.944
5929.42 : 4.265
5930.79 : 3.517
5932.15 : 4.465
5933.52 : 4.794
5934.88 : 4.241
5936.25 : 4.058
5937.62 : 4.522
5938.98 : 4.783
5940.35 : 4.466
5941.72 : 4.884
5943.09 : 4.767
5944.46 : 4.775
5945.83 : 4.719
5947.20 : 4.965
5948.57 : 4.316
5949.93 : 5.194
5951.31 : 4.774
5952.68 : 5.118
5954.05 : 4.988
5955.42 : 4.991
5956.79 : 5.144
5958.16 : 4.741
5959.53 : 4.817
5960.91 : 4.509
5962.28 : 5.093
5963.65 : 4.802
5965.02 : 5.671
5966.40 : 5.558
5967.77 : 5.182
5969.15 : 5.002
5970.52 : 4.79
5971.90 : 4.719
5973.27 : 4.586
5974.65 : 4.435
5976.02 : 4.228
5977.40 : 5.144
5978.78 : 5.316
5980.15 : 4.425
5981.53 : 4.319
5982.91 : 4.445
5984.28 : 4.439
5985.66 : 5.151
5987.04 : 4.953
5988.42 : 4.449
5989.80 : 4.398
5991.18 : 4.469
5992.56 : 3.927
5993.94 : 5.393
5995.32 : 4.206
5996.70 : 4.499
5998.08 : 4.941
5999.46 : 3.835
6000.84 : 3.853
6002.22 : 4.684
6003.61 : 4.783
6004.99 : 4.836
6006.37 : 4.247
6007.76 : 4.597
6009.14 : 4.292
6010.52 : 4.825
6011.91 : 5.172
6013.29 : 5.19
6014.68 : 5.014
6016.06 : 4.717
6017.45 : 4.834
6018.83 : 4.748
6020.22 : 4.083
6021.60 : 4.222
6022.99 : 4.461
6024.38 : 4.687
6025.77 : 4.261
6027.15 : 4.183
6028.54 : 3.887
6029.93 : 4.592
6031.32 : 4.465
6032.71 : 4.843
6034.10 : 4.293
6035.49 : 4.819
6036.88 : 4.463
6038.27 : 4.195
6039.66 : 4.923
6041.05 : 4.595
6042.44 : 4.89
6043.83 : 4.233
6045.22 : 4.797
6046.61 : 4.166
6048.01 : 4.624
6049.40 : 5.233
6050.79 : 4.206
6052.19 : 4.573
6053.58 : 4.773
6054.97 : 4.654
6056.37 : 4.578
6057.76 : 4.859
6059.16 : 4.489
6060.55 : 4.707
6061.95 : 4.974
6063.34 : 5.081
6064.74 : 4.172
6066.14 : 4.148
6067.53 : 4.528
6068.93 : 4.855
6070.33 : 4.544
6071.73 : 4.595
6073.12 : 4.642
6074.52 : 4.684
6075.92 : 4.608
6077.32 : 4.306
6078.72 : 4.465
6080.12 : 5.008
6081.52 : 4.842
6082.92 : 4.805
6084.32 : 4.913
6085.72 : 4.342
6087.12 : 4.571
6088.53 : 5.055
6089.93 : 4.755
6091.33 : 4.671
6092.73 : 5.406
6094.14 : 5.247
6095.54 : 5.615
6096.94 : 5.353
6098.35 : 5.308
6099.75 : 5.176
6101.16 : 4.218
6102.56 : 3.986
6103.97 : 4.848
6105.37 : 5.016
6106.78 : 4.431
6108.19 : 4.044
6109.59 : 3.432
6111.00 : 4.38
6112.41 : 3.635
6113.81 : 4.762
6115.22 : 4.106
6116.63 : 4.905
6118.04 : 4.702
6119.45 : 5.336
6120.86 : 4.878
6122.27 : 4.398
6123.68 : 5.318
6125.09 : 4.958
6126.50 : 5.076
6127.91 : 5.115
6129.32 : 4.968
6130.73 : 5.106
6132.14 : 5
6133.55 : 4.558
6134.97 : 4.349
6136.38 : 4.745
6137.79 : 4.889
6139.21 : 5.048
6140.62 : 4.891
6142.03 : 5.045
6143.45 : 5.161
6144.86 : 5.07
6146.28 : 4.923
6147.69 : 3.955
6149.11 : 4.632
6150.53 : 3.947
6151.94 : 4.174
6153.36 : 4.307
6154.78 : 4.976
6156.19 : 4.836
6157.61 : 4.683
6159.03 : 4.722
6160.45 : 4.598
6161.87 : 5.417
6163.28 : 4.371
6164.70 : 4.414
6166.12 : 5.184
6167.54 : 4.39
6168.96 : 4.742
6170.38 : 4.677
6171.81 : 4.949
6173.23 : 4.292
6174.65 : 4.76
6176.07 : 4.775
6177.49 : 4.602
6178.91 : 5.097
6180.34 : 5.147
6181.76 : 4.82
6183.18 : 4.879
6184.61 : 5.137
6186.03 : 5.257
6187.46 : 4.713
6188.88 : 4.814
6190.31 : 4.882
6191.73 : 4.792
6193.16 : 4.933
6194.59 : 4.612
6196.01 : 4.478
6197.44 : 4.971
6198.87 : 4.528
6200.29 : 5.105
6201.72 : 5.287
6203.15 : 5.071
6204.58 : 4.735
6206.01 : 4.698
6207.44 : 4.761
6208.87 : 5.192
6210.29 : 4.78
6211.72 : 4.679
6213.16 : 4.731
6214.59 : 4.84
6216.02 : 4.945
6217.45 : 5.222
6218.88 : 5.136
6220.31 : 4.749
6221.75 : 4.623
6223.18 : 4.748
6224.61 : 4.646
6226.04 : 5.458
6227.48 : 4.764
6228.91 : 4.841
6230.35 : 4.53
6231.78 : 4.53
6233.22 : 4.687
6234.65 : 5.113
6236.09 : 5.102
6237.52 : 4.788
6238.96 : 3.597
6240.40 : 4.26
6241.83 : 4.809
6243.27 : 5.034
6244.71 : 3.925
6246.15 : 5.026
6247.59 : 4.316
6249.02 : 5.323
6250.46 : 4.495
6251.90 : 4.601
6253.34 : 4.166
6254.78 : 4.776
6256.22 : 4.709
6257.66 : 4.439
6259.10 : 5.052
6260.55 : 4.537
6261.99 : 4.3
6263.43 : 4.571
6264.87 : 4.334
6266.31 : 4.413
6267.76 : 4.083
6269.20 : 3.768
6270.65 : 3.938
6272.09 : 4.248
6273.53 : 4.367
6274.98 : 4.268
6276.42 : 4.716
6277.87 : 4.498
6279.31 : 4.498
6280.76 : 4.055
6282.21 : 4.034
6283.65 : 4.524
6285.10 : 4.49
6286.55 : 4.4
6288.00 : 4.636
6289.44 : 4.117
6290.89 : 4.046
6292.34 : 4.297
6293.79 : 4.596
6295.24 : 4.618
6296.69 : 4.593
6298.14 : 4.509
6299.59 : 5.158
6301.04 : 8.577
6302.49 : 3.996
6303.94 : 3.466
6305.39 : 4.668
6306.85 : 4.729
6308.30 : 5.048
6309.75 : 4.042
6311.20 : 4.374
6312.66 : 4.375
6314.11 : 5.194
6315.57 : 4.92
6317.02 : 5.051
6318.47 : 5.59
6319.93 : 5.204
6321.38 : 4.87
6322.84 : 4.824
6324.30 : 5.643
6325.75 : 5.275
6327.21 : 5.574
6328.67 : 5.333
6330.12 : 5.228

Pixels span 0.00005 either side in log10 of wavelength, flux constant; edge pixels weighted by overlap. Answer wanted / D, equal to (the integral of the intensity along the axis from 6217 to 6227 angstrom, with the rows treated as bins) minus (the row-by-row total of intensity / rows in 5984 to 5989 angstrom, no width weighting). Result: 30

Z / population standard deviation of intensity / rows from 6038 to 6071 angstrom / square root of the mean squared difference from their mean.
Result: 0.30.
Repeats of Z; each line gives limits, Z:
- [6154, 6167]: 0.33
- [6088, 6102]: 0.40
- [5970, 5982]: 0.35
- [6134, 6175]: 0.36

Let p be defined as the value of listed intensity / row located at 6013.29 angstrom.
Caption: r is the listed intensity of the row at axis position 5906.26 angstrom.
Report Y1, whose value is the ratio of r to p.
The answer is 0.96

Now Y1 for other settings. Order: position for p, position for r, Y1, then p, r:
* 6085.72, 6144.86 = 1.17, 4.342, 5.07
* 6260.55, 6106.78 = 0.98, 4.537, 4.431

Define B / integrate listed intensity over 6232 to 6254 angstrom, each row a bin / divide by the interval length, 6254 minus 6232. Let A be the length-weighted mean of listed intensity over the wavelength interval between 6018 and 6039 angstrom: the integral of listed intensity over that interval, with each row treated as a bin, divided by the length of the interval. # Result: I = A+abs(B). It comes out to 9.03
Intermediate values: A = 4.42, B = 4.62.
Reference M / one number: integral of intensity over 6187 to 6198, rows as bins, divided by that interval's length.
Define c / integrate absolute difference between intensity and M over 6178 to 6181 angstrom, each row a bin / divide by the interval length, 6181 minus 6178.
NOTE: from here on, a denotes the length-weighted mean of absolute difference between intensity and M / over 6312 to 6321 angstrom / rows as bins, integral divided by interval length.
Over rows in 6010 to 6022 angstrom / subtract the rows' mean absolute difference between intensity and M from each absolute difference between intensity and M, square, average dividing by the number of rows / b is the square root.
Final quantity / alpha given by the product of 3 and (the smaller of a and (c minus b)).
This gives 0.31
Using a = 0.40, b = 0.23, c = 0.34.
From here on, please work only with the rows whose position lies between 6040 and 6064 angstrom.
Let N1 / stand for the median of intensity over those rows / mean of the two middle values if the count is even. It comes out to 4.65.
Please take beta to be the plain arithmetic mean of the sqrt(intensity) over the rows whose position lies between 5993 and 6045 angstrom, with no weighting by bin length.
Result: 2.13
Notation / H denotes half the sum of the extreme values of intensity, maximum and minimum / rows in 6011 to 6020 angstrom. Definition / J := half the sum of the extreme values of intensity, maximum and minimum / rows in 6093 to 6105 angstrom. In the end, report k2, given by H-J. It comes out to 0.2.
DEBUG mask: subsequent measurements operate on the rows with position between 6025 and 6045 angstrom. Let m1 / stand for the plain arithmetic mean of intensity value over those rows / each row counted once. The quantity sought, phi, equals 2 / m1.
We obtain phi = 0.447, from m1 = 4.47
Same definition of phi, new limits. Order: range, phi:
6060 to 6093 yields 0.426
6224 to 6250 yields 0.425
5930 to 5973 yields 0.418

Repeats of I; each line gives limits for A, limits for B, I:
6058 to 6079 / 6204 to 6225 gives 9.43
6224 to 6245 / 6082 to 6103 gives 9.59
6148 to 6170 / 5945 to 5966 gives 9.55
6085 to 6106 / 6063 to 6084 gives 9.52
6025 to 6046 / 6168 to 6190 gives 9.33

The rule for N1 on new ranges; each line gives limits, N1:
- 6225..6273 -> 4.54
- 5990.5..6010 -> 4.48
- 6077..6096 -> 4.82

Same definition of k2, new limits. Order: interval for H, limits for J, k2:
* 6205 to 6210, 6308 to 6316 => 0.3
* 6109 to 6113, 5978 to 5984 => -0.9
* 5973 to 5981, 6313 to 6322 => -0.5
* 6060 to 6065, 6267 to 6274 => 0.6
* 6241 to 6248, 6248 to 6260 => -0.3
